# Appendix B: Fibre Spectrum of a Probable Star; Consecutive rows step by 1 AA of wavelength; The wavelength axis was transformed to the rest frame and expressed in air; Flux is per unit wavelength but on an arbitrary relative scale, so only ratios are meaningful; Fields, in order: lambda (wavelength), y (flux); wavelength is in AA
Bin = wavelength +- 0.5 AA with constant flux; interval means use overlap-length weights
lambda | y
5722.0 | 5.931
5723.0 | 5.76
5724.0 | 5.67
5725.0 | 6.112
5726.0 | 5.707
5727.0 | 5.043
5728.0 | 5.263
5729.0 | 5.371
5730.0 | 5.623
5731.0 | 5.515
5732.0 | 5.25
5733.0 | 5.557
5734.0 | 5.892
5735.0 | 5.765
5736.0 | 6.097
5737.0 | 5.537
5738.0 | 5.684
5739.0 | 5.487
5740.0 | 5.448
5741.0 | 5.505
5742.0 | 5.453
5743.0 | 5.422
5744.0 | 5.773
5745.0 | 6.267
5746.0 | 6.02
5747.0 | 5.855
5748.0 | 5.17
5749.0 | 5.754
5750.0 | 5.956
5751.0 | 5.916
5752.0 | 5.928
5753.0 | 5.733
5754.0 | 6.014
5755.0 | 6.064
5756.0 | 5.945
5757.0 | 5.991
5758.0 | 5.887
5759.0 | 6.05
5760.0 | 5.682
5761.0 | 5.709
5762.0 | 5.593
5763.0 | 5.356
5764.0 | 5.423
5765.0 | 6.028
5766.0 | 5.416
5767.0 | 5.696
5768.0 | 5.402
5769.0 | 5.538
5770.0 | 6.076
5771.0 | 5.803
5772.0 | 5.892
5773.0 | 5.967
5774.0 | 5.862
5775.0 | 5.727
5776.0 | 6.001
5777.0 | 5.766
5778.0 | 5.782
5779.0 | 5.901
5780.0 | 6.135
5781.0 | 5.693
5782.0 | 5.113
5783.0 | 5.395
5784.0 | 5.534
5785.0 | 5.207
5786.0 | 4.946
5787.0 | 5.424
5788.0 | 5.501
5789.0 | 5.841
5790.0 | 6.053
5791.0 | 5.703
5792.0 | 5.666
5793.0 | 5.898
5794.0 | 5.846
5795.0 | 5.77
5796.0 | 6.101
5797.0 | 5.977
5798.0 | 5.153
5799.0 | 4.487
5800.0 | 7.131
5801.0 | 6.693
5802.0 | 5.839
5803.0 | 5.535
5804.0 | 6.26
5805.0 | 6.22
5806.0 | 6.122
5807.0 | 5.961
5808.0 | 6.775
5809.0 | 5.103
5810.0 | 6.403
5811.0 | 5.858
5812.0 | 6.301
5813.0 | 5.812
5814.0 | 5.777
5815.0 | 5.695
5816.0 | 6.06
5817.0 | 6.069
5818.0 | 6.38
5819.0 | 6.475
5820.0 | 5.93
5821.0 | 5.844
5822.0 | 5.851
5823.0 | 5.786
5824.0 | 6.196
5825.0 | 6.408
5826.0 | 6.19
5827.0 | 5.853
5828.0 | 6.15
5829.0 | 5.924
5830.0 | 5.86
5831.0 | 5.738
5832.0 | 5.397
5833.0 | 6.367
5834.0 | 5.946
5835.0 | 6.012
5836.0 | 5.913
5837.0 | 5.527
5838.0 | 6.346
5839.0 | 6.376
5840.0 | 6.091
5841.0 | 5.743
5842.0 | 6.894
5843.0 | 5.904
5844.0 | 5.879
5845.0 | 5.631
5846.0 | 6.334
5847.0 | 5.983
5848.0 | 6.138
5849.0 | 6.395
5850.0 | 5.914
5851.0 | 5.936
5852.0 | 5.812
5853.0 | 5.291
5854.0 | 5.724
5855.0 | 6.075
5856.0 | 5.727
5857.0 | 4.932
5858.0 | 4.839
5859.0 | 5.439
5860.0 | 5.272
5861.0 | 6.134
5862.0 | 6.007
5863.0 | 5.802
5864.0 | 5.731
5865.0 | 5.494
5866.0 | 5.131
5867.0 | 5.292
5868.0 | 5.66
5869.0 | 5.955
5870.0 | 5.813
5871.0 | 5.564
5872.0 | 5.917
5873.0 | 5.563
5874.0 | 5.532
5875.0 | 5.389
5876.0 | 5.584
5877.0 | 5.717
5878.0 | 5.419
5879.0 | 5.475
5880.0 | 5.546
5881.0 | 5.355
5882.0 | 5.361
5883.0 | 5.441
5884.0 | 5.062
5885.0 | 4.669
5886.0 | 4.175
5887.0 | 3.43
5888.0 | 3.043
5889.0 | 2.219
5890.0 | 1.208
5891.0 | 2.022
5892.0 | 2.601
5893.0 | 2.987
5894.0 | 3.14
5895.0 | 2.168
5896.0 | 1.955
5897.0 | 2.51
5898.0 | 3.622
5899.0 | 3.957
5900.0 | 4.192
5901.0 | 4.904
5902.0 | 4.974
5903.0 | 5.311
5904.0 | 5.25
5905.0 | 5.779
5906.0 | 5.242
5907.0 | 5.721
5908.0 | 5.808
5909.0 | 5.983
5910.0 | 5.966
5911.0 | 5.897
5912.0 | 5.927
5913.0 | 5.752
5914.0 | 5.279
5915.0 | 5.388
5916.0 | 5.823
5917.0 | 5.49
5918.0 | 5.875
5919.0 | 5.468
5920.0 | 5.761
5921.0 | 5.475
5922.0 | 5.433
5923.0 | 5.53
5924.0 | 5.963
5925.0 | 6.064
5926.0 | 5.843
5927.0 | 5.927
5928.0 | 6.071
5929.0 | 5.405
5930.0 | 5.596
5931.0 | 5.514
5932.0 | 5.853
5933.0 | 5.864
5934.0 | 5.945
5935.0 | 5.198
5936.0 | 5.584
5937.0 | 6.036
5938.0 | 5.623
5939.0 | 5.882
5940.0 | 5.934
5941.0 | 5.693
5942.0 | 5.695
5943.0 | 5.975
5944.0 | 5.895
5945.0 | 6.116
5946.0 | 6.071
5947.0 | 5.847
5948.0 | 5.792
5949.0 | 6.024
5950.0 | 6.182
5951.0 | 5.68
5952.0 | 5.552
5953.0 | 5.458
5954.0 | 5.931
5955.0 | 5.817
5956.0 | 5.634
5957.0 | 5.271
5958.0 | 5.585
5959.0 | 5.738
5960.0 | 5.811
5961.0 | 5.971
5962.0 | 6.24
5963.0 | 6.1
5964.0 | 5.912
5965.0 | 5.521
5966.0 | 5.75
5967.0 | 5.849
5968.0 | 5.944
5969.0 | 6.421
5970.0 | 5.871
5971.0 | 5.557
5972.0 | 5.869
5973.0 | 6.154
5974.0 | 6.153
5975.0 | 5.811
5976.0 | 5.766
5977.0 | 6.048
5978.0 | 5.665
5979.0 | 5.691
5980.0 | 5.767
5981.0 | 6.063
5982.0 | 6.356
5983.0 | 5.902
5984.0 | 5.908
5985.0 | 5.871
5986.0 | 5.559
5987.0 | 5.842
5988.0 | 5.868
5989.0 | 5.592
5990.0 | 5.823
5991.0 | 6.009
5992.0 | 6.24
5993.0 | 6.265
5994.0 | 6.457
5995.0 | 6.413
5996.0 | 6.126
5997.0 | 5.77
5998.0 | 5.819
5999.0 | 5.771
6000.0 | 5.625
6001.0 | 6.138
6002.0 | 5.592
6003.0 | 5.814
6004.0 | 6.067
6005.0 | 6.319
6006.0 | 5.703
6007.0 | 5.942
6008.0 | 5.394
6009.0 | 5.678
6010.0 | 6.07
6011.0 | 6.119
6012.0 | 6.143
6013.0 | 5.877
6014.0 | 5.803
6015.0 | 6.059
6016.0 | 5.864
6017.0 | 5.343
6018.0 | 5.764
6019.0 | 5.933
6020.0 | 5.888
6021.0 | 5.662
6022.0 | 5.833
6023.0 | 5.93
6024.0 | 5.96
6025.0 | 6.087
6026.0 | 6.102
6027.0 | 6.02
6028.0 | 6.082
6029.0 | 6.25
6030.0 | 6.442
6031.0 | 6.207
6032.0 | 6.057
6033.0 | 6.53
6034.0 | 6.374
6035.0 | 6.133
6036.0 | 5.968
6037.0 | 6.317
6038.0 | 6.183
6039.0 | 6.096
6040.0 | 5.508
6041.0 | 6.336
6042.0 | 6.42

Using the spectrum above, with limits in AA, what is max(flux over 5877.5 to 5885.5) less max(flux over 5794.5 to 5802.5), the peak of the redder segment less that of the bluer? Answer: -1.6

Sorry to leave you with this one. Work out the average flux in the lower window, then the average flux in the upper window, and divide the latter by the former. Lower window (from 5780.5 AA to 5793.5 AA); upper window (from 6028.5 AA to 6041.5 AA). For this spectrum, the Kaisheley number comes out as 1.12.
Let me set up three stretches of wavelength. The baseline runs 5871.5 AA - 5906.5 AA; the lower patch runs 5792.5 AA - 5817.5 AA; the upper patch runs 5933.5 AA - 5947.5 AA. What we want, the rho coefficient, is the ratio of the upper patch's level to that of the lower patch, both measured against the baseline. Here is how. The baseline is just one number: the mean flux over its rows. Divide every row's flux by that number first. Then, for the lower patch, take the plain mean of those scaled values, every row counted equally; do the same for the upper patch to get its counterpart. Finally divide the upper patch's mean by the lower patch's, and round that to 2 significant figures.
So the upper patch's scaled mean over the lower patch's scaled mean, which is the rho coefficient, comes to 0.98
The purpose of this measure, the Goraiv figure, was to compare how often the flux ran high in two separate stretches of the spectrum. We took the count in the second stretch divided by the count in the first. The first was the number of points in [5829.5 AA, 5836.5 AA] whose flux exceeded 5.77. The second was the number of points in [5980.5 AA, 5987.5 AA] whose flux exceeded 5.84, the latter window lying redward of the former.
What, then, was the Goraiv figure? 1.2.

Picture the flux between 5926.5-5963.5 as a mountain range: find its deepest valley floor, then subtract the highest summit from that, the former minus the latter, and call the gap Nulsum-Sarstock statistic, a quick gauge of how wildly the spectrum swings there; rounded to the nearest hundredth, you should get -1.04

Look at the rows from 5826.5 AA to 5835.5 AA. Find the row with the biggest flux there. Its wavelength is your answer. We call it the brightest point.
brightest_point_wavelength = 5833.0 AA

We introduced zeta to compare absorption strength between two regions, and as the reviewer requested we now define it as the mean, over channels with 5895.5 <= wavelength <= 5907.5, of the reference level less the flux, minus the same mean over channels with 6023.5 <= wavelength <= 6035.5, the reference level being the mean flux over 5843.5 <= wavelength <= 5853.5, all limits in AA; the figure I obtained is 1.7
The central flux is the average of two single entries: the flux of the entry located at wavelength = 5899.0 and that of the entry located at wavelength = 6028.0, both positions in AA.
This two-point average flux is 5.0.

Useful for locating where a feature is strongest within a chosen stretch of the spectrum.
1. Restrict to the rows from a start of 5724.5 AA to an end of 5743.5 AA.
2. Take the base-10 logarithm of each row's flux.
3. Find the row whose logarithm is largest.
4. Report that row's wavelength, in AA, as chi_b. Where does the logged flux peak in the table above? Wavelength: 5725.0 AA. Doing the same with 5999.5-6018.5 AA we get 6005.0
